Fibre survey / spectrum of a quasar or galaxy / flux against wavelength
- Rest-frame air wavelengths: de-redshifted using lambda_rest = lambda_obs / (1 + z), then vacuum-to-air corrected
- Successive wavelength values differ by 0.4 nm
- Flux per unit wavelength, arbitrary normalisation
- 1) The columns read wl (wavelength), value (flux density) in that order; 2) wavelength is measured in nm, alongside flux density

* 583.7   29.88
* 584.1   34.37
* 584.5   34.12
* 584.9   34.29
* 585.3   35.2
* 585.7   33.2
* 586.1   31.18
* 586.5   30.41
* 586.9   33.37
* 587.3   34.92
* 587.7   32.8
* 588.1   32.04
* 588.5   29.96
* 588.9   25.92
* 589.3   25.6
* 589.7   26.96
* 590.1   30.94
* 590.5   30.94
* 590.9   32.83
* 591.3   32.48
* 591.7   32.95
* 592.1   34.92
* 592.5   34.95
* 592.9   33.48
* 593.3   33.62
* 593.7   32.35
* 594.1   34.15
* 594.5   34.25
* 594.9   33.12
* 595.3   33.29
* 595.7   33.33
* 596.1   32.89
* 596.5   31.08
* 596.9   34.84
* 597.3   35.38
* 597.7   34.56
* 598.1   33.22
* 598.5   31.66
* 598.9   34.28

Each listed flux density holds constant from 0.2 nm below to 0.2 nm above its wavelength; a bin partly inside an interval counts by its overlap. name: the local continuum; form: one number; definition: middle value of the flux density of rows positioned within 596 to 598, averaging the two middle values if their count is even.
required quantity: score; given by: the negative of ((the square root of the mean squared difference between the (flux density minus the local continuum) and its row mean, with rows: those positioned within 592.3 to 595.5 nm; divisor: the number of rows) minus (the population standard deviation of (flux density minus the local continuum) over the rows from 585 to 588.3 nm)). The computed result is 0.8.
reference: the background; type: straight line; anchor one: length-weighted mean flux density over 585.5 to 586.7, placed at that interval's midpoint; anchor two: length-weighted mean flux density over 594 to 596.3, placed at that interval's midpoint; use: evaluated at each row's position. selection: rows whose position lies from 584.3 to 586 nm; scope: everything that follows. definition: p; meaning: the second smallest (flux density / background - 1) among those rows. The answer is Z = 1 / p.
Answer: 11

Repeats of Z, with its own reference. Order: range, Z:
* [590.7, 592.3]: 173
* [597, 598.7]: -39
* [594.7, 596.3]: -110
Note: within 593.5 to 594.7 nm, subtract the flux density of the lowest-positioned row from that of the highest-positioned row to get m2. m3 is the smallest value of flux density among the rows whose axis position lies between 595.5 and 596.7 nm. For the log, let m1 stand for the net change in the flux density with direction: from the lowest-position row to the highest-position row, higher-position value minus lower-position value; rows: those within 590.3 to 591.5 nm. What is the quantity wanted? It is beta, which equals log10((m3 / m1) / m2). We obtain 1.0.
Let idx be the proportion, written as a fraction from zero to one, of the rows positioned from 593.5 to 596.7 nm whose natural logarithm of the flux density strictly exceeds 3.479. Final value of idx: 0.75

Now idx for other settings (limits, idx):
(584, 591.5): 0.53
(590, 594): 0.70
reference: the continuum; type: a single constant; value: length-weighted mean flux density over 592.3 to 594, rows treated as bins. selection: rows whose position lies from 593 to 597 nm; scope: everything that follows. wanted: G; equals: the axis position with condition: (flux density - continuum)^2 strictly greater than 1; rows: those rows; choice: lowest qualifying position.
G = 593.7 nm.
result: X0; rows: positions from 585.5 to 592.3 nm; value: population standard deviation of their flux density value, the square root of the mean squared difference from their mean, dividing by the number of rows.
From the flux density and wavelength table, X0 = 2.73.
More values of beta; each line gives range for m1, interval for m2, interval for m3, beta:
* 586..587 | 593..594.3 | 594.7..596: 1.5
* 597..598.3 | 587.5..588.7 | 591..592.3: 0.7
